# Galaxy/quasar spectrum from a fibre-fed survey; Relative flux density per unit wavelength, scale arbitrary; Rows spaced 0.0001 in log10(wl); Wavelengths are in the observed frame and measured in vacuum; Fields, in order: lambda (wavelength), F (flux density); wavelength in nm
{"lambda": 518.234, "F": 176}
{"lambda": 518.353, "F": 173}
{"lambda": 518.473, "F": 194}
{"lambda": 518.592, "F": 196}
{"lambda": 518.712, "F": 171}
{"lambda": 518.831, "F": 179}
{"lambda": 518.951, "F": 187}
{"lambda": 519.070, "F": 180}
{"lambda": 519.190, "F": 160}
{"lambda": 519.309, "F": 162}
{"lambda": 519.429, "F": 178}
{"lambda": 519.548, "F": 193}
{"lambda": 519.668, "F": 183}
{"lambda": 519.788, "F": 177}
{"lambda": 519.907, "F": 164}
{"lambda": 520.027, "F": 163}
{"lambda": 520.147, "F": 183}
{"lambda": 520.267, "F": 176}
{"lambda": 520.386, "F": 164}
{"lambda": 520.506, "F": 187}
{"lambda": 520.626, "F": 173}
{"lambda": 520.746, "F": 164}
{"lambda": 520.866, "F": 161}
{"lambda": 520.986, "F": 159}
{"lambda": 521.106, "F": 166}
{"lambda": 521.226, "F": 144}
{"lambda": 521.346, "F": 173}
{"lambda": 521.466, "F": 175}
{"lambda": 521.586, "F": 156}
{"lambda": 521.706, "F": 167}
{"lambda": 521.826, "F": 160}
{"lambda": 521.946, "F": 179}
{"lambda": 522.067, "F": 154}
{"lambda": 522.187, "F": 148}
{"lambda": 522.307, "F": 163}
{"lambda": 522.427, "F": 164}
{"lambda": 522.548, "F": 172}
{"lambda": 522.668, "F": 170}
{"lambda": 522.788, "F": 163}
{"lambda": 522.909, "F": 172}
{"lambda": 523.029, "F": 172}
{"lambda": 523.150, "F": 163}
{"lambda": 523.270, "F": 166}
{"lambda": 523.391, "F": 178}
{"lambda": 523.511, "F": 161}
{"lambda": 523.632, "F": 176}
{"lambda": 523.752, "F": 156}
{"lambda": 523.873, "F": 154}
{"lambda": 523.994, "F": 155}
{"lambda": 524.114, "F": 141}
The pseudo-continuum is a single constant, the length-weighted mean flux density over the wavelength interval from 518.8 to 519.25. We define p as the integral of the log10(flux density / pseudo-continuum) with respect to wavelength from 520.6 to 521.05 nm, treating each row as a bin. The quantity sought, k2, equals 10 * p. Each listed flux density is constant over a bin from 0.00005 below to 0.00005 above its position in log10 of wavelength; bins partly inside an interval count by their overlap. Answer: -0.15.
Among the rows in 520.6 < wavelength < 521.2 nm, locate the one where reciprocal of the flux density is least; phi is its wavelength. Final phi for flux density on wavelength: 520.626 nm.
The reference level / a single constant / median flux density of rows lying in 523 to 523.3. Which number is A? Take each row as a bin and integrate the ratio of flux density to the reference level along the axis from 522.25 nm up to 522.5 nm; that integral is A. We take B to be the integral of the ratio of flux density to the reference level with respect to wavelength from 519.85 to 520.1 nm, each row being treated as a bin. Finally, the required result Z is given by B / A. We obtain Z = 1.00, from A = 0.246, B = 0.247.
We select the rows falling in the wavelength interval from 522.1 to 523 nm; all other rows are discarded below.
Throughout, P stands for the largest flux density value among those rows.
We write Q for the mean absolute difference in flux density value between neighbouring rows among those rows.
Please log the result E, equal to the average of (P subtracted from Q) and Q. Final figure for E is -79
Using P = 172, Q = 7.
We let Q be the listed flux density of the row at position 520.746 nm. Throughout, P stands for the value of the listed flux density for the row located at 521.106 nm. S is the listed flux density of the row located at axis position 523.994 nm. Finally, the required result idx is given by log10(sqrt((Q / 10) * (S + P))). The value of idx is 1.861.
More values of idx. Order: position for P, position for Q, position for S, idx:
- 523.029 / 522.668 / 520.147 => 1.890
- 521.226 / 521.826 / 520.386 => 1.846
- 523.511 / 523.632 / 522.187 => 1.868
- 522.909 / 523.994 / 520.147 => 1.870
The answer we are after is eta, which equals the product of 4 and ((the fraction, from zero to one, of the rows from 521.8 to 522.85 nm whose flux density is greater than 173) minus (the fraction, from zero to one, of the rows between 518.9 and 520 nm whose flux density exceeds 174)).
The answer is -2.2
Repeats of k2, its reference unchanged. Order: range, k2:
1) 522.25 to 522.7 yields -0.11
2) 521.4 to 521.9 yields -0.15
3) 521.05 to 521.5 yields -0.15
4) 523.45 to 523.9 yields -0.16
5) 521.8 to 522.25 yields -0.19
